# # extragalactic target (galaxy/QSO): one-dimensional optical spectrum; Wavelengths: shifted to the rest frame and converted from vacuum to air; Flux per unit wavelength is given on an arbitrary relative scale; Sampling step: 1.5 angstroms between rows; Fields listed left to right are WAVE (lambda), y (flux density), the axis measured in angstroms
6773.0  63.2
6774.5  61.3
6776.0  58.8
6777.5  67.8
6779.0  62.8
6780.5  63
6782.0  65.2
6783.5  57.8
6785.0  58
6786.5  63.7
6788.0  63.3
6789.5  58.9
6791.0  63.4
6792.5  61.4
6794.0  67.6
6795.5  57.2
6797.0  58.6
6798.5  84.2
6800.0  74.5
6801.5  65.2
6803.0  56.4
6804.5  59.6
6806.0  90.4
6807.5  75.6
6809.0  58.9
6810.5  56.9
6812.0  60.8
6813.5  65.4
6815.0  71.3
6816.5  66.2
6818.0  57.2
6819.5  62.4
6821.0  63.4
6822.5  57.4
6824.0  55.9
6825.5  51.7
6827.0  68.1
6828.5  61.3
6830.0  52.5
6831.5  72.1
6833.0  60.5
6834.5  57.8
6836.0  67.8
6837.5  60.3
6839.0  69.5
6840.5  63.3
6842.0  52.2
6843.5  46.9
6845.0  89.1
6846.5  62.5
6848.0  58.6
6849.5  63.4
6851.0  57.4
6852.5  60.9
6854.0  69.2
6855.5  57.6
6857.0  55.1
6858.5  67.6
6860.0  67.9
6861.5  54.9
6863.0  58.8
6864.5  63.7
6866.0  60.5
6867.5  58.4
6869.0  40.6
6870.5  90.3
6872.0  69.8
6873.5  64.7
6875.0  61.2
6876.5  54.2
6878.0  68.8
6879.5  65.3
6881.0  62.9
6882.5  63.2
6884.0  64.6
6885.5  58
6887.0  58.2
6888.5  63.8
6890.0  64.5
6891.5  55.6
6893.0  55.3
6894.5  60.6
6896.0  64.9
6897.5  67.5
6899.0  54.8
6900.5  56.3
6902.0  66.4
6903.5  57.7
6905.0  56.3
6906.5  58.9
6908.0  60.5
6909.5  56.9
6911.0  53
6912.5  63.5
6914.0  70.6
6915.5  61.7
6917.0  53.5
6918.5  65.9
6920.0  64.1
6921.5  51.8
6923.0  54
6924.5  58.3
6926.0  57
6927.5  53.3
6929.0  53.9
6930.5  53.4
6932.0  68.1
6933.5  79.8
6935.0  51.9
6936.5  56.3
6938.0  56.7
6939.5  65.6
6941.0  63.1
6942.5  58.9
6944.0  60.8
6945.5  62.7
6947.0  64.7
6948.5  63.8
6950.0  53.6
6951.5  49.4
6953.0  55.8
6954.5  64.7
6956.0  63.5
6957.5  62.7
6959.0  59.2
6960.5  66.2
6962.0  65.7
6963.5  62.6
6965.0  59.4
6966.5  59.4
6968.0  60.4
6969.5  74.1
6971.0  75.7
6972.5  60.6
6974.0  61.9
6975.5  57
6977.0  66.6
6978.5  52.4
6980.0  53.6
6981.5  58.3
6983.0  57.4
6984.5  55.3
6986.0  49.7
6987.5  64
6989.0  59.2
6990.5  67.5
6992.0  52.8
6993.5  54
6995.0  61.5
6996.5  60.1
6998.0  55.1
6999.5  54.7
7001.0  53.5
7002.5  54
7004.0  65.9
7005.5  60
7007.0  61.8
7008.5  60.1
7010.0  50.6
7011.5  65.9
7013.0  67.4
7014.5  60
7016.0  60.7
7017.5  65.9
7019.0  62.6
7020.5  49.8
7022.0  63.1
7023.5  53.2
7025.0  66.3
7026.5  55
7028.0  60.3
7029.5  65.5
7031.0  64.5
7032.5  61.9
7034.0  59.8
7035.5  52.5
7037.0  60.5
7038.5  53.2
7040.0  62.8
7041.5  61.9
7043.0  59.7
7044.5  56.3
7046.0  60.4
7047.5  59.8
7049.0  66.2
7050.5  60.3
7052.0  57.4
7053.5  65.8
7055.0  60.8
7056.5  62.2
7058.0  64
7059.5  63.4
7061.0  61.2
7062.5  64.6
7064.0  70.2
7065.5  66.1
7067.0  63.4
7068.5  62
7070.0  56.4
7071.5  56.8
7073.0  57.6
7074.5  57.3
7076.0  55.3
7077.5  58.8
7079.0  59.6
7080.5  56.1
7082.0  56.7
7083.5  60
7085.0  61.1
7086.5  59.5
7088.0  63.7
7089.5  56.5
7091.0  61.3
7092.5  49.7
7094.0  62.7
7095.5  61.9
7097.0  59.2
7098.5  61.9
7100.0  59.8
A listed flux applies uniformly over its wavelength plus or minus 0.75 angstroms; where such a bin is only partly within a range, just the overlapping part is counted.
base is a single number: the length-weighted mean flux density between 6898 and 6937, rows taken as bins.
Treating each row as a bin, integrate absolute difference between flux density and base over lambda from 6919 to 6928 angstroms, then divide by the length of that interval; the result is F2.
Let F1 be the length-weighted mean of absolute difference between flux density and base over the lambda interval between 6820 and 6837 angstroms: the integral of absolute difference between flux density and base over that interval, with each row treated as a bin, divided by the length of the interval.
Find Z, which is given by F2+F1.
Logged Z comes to 9.7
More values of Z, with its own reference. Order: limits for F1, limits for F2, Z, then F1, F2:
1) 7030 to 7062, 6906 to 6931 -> 7.8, 3.2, 4.64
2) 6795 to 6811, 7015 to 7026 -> 14.8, 9.5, 5.29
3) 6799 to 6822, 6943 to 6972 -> 12.6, 7.5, 5.03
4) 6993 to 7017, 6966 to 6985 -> 9.2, 4.1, 5.12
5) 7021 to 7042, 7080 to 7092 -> 6.5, 4.2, 2.37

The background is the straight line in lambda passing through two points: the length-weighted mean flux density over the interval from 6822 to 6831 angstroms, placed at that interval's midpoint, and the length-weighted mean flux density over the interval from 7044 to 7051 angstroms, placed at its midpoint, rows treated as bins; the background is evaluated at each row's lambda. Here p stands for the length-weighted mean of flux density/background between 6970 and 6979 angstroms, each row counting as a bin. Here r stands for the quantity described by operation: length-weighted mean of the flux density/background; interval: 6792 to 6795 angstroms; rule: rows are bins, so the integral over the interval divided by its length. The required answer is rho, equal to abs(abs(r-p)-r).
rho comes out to 1.05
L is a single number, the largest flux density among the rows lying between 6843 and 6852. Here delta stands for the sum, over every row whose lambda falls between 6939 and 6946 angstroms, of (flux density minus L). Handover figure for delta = -134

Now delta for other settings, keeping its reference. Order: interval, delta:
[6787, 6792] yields -82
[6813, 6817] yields -64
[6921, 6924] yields -72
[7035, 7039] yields -101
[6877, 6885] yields -121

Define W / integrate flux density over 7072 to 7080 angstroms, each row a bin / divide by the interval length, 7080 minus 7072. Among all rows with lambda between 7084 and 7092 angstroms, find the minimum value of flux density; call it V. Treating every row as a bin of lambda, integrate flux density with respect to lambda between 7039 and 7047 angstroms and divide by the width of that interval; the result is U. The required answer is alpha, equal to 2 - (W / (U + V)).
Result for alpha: 1.51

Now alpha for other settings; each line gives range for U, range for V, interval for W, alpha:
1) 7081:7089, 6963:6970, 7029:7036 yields 1.49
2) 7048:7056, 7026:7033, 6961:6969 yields 1.47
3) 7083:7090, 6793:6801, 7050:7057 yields 1.48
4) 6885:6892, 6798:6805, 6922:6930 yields 1.53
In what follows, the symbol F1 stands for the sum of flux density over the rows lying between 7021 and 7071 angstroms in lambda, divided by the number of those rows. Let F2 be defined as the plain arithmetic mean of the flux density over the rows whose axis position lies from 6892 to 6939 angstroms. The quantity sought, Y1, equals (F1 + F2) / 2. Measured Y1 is 60.3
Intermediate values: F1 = 61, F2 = 59.4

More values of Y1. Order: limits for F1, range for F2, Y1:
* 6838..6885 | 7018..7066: 61.8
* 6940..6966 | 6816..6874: 61.5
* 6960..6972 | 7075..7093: 61.8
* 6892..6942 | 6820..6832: 60.0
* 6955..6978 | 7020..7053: 61.6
